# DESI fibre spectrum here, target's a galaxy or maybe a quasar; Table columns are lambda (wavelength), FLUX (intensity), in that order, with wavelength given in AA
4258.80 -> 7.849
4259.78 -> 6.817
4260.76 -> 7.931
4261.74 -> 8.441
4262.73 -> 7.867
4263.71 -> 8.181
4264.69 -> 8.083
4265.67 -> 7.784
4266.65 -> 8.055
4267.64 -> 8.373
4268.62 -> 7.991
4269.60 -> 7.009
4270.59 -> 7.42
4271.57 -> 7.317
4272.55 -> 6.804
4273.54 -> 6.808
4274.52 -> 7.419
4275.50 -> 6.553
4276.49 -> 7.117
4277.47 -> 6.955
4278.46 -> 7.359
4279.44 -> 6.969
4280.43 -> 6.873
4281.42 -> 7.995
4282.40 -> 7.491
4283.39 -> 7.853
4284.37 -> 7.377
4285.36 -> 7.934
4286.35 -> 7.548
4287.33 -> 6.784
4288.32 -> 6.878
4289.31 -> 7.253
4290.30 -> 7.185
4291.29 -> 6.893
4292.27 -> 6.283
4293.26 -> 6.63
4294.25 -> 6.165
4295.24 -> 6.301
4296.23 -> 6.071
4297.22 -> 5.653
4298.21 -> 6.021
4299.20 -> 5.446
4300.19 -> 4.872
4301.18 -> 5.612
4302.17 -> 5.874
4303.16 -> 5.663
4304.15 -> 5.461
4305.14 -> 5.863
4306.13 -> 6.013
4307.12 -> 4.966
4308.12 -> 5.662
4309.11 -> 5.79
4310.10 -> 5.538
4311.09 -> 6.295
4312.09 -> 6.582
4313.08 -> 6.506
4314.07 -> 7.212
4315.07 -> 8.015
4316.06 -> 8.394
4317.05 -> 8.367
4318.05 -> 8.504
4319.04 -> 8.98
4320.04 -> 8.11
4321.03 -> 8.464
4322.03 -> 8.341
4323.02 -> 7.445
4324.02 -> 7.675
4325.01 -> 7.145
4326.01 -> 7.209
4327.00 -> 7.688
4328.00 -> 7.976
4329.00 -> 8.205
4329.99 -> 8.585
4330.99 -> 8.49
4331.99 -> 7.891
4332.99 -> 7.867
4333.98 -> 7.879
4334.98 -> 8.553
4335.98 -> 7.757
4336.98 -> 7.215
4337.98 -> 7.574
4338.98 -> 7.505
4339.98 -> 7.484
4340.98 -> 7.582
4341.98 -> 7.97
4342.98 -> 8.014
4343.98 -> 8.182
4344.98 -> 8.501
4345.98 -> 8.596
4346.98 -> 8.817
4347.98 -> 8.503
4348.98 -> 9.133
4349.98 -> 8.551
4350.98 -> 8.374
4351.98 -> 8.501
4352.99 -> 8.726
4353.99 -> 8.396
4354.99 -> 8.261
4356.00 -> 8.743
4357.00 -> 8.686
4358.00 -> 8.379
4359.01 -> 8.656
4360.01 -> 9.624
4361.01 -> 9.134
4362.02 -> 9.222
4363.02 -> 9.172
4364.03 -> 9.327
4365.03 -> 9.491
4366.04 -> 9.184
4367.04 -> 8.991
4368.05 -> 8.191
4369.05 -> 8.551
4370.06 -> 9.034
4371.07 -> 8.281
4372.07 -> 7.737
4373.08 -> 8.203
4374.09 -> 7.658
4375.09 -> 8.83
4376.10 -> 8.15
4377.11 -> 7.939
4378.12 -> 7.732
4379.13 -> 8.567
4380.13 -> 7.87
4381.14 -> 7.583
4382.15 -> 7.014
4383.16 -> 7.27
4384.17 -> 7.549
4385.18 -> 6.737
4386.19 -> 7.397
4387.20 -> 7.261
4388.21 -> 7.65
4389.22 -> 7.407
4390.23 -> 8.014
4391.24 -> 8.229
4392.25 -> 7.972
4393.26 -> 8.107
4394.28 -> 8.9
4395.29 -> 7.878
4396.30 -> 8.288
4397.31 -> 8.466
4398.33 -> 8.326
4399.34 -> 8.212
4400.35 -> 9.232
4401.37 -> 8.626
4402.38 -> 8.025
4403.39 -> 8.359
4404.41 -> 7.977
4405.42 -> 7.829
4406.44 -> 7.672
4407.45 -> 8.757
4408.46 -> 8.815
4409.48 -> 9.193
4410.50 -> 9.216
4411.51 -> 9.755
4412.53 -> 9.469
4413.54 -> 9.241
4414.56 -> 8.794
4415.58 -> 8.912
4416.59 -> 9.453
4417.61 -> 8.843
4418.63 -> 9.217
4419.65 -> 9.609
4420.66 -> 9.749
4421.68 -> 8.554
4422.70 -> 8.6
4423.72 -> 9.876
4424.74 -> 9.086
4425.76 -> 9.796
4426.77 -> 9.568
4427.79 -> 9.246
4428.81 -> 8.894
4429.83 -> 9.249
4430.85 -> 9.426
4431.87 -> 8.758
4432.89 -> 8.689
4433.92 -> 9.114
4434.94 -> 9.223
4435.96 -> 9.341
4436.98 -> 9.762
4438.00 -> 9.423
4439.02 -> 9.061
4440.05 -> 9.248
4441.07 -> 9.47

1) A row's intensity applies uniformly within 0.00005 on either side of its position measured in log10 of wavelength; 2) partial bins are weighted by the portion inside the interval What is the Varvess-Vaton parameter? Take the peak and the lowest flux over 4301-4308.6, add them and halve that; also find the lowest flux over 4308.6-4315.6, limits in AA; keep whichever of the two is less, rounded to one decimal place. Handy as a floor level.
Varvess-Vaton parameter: 5.5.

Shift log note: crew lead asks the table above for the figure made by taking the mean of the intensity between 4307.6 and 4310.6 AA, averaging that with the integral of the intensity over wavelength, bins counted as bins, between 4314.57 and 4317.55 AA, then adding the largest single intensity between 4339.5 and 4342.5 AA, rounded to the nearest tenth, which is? 23.1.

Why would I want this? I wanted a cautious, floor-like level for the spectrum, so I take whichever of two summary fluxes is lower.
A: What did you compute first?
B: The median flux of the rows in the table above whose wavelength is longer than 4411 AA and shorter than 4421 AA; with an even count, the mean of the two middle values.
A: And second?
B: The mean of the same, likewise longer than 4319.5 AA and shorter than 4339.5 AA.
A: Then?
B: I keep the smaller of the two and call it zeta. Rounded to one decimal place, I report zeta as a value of 7.9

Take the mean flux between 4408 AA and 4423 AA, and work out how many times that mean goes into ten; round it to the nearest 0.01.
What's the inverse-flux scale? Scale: 1.09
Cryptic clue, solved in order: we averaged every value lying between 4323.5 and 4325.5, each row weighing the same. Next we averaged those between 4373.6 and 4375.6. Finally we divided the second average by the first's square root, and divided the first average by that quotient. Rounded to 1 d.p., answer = 2.4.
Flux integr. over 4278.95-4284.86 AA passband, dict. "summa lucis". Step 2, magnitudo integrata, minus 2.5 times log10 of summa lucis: -4.1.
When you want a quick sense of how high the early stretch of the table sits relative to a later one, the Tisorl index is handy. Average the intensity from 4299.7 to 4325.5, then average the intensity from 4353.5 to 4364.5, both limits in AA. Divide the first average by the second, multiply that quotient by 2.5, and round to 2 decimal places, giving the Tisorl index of 1.92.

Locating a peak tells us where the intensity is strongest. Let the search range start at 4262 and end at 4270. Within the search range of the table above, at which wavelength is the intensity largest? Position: 4267.64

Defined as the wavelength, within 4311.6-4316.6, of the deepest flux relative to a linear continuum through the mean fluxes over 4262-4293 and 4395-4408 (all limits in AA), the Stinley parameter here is 4313.08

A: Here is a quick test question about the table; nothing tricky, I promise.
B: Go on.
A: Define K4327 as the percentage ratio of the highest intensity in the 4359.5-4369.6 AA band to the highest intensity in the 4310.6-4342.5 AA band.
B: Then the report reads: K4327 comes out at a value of 107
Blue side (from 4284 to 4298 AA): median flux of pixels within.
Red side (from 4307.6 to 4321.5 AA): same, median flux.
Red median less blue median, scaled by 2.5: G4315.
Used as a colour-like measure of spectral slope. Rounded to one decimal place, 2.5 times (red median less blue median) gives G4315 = 2.0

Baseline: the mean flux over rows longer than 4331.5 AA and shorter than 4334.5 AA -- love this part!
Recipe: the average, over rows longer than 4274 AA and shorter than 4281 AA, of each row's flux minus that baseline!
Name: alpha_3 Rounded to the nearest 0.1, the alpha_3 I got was -0.8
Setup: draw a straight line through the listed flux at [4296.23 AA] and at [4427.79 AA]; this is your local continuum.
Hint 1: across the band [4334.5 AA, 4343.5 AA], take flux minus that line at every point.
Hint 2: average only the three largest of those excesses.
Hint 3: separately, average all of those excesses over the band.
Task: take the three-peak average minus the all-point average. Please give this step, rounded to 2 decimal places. 0.42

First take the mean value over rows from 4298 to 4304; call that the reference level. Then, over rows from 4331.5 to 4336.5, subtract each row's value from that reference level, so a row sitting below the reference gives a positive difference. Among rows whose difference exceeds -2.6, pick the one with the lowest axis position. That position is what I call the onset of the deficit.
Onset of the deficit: 4331.99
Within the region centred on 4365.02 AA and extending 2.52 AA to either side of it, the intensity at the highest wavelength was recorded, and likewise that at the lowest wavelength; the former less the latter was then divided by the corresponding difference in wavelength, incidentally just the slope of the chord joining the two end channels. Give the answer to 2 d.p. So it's -0.05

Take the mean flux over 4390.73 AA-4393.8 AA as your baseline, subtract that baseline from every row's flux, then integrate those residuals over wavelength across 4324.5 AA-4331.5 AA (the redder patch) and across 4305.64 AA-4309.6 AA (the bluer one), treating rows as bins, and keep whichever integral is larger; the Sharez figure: -1.4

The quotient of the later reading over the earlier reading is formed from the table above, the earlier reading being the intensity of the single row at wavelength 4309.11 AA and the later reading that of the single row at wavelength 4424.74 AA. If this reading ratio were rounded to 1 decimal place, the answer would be 1.6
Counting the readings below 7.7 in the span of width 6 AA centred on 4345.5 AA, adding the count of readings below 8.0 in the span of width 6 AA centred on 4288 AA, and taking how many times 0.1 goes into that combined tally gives 60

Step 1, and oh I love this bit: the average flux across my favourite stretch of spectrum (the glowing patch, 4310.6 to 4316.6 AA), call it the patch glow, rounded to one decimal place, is 7.2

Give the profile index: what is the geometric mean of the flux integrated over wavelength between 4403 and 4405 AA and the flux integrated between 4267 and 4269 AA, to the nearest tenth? 16.3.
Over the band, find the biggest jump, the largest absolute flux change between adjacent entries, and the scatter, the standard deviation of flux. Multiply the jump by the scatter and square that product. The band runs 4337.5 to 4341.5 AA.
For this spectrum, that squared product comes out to 0.000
